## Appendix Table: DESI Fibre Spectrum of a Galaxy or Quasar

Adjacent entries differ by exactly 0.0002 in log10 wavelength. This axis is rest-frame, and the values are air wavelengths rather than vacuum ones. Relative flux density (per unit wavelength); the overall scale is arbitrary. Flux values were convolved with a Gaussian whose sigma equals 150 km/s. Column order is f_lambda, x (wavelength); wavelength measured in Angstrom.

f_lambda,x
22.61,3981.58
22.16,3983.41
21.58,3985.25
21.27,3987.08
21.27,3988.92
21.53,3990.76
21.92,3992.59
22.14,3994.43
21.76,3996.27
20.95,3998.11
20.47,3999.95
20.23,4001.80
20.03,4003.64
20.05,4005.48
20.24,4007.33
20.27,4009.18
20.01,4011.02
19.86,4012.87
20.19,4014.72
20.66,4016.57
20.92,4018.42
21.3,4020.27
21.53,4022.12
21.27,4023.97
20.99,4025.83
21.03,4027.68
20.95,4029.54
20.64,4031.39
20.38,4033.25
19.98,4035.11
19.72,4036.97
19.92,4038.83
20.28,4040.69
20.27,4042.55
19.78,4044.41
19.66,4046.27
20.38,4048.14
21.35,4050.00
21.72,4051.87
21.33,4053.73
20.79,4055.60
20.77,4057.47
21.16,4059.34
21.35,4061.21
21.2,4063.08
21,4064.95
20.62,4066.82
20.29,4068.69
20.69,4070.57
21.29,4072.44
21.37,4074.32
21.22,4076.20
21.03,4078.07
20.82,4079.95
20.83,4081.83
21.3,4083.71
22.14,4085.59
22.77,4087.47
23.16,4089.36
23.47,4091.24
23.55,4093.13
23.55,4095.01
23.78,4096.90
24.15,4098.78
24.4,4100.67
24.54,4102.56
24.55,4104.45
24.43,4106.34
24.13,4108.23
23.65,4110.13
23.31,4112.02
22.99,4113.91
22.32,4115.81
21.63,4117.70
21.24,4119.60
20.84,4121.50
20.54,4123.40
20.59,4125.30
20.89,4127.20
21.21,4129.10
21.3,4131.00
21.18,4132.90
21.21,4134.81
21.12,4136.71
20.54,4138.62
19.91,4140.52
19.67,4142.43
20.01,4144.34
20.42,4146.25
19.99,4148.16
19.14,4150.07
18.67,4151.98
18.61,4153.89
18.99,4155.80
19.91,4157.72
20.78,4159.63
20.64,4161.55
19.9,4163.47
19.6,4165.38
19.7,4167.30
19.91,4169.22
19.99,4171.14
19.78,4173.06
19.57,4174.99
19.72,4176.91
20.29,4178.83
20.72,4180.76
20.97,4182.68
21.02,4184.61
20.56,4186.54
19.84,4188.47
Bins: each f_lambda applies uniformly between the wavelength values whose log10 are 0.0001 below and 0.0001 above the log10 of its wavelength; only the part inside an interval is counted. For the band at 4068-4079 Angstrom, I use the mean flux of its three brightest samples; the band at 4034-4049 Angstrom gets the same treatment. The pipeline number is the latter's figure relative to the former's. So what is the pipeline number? 0.95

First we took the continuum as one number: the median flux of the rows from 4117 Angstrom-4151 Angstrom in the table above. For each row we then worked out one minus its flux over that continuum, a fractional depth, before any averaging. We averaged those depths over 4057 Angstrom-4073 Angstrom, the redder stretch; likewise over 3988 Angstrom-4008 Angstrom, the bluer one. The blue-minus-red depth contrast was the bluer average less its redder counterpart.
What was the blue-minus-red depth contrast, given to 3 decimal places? -0.002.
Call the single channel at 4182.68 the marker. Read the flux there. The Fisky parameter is 20.97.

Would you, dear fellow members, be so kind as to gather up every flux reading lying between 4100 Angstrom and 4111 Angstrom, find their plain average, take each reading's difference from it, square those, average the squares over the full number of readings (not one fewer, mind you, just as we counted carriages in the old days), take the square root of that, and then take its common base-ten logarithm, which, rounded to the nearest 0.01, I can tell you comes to -0.50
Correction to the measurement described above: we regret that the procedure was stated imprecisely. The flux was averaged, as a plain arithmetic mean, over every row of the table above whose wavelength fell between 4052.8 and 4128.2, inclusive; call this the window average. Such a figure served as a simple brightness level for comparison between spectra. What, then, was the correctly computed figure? 22.1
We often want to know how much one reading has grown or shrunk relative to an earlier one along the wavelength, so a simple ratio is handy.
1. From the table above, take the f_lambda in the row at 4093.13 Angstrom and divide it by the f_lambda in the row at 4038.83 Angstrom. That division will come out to 1.18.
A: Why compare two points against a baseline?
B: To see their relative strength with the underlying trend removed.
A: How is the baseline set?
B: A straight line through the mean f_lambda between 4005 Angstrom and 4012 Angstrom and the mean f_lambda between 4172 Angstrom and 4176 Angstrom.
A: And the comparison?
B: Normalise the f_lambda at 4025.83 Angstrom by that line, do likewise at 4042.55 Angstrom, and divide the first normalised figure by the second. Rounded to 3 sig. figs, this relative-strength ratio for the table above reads 1.03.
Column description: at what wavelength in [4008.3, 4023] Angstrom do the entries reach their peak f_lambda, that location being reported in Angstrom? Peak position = 4022.12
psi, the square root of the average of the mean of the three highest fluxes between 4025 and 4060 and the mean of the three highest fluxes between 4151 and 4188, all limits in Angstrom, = 4.60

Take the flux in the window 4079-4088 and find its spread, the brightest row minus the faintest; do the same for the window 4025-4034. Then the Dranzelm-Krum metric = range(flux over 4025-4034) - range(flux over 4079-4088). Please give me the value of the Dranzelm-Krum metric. -1.3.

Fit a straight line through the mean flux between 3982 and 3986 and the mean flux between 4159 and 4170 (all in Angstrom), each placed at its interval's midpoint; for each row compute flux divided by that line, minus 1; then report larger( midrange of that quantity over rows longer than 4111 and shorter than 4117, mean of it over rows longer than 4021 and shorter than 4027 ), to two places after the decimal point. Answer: 0.11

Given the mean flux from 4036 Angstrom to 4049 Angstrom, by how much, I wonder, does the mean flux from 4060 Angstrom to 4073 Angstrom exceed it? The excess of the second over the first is 0.9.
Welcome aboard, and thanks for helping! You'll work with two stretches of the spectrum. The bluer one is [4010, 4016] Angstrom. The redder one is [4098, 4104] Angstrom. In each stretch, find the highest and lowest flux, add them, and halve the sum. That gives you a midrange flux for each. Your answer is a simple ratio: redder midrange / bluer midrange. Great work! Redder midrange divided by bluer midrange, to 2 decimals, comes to 1.22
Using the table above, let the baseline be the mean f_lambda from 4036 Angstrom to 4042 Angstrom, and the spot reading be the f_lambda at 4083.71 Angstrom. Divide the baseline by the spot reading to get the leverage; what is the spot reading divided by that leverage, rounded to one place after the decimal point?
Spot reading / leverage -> 22.7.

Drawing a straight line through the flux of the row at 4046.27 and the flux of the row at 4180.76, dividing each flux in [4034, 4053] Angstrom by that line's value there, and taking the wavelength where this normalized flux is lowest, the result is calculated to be 4046.27 Angstrom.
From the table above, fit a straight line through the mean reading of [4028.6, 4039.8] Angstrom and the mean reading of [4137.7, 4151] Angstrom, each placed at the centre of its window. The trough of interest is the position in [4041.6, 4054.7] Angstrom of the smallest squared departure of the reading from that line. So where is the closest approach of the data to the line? 4042.55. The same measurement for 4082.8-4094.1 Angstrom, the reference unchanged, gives 4083.71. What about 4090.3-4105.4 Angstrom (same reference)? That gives 4091.24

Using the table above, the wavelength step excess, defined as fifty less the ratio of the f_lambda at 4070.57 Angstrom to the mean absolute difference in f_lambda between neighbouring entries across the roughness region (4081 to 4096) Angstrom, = -3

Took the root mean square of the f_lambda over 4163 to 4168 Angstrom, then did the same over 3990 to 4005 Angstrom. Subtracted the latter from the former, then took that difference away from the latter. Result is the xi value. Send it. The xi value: 22.6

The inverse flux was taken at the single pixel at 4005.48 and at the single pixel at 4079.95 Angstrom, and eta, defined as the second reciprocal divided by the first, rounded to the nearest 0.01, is 0.96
